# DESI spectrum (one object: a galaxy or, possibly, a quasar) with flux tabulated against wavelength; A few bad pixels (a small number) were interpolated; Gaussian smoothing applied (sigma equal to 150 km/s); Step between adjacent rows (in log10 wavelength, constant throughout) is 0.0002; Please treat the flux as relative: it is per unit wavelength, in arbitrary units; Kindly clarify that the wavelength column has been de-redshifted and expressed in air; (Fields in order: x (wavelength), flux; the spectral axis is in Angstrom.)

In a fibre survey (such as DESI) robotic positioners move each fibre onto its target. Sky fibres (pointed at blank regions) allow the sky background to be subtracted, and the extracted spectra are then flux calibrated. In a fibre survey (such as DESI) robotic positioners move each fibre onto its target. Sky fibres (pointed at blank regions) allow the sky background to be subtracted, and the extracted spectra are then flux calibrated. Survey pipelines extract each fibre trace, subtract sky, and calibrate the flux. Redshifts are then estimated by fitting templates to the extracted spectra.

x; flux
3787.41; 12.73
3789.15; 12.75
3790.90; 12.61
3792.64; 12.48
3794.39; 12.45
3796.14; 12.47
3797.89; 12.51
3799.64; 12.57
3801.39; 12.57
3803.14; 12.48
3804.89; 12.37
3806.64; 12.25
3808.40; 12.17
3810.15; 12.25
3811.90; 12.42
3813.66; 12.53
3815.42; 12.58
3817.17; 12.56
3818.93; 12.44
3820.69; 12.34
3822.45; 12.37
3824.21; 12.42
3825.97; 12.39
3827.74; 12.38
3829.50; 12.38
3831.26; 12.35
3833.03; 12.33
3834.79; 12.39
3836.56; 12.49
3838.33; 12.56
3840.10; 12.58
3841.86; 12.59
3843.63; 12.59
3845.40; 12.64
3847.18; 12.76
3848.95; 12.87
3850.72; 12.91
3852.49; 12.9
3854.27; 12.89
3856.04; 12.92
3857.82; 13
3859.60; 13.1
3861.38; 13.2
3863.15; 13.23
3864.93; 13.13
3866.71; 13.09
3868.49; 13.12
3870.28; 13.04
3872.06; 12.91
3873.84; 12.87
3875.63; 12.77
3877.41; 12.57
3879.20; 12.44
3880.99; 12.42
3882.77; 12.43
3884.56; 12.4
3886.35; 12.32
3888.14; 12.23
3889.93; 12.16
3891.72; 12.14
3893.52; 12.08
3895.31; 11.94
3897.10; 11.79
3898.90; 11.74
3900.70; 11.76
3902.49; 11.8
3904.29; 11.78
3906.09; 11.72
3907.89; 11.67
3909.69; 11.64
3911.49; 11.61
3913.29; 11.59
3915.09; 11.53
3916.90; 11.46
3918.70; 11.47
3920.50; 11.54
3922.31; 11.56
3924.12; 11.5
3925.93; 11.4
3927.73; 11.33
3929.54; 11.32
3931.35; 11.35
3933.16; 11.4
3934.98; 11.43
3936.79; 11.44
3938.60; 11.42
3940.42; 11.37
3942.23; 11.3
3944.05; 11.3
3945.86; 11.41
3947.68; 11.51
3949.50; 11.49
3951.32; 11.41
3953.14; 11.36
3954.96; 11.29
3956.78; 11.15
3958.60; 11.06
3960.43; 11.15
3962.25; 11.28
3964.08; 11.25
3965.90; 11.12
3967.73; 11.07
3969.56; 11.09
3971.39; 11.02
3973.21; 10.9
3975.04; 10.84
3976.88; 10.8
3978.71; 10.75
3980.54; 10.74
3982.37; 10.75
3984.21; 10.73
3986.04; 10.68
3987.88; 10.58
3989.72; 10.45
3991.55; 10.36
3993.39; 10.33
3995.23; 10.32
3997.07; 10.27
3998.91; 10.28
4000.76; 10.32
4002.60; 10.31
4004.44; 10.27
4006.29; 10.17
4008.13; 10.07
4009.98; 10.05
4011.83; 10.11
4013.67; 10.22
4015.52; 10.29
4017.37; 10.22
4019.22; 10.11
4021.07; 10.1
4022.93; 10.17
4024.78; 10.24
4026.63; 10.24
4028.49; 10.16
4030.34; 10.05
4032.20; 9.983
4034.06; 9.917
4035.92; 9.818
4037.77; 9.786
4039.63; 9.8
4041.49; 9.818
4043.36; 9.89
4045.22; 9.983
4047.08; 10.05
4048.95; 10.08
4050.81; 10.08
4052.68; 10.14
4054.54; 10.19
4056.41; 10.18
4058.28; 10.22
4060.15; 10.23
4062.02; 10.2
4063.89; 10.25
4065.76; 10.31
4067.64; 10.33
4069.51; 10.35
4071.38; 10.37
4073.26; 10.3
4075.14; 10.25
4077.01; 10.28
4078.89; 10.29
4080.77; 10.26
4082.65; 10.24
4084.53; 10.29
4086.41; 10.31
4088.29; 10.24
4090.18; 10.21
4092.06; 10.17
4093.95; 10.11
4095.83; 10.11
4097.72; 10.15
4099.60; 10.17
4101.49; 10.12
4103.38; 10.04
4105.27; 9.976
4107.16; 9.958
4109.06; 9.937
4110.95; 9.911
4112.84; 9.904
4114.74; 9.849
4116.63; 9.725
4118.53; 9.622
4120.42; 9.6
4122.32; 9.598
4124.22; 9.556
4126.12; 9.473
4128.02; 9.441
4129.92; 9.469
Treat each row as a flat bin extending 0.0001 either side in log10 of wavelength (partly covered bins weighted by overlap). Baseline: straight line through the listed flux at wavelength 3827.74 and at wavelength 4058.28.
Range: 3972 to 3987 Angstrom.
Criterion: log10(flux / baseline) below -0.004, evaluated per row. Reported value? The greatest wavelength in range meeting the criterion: 3986.04 Angstrom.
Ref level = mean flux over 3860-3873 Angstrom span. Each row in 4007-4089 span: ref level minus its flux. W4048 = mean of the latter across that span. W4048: 3.0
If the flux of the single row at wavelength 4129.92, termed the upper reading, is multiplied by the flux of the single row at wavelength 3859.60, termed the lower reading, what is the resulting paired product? 124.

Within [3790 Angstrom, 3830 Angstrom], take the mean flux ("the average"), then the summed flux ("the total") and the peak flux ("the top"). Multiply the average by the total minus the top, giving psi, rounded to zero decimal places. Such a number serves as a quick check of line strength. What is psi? 3399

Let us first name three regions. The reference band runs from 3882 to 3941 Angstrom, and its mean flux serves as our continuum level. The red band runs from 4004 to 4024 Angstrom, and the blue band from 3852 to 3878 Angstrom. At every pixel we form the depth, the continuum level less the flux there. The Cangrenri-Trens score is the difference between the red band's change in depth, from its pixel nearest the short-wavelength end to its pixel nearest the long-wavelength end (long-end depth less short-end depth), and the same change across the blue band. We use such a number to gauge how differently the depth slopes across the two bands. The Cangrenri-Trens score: -0.23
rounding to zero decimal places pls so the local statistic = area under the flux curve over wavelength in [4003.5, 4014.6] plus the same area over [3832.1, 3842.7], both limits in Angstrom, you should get 245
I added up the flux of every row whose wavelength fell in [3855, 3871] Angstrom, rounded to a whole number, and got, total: 118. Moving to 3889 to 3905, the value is 107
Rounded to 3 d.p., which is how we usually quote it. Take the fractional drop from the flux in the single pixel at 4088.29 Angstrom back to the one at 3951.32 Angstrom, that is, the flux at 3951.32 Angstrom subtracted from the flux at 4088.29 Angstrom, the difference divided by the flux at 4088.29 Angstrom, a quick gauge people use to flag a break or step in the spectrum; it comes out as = -0.114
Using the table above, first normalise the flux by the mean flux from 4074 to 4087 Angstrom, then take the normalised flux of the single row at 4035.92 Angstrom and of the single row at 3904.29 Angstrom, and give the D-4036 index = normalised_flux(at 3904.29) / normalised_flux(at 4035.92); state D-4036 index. 1.20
